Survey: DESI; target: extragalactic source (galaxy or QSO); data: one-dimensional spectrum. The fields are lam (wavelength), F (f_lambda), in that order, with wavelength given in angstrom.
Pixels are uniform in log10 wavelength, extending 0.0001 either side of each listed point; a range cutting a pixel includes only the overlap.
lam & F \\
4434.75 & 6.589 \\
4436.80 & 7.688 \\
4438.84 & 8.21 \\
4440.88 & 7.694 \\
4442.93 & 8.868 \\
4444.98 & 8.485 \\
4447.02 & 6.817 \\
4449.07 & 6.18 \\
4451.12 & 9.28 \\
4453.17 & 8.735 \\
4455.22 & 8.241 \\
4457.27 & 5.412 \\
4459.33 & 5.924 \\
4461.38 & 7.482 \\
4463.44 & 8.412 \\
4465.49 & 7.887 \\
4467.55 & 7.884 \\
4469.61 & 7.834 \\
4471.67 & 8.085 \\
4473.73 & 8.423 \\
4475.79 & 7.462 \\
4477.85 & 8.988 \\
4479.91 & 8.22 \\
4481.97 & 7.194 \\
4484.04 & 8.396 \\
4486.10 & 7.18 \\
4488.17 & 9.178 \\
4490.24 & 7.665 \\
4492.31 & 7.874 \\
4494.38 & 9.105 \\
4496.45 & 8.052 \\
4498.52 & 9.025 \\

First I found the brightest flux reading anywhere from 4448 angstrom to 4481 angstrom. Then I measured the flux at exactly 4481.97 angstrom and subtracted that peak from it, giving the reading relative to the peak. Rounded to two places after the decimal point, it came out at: -2.09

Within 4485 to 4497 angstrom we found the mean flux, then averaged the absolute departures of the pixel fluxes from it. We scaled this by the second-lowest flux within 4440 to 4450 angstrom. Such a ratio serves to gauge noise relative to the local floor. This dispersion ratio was 0.094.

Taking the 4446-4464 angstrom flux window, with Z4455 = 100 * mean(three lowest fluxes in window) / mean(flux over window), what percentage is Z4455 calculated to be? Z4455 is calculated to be 79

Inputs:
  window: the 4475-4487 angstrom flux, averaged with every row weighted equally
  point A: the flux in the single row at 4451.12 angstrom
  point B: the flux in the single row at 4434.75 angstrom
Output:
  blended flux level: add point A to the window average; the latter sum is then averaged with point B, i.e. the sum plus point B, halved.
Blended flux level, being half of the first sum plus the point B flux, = 11.9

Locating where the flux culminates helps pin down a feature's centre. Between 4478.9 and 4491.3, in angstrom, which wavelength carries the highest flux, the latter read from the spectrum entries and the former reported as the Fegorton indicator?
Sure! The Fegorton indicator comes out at 4488.17 angstrom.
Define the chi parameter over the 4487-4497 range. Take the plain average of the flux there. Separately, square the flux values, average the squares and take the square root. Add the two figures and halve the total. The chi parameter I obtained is 8.4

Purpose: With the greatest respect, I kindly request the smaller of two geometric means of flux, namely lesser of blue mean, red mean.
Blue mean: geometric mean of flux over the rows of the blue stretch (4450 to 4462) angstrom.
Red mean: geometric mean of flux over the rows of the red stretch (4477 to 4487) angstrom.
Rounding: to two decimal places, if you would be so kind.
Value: 7.37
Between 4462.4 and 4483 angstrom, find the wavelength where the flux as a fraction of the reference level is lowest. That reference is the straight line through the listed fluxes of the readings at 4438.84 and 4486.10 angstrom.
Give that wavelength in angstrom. 4481.97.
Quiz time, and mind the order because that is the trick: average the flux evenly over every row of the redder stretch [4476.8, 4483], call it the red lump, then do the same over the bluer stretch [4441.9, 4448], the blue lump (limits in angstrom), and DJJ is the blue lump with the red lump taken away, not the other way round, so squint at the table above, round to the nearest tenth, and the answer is -0.1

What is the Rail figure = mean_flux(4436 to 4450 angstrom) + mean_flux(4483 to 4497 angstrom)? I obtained 15.9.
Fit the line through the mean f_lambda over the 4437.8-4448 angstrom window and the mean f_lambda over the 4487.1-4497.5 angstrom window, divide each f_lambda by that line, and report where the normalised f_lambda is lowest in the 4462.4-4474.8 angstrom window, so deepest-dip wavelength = 4469.61 angstrom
